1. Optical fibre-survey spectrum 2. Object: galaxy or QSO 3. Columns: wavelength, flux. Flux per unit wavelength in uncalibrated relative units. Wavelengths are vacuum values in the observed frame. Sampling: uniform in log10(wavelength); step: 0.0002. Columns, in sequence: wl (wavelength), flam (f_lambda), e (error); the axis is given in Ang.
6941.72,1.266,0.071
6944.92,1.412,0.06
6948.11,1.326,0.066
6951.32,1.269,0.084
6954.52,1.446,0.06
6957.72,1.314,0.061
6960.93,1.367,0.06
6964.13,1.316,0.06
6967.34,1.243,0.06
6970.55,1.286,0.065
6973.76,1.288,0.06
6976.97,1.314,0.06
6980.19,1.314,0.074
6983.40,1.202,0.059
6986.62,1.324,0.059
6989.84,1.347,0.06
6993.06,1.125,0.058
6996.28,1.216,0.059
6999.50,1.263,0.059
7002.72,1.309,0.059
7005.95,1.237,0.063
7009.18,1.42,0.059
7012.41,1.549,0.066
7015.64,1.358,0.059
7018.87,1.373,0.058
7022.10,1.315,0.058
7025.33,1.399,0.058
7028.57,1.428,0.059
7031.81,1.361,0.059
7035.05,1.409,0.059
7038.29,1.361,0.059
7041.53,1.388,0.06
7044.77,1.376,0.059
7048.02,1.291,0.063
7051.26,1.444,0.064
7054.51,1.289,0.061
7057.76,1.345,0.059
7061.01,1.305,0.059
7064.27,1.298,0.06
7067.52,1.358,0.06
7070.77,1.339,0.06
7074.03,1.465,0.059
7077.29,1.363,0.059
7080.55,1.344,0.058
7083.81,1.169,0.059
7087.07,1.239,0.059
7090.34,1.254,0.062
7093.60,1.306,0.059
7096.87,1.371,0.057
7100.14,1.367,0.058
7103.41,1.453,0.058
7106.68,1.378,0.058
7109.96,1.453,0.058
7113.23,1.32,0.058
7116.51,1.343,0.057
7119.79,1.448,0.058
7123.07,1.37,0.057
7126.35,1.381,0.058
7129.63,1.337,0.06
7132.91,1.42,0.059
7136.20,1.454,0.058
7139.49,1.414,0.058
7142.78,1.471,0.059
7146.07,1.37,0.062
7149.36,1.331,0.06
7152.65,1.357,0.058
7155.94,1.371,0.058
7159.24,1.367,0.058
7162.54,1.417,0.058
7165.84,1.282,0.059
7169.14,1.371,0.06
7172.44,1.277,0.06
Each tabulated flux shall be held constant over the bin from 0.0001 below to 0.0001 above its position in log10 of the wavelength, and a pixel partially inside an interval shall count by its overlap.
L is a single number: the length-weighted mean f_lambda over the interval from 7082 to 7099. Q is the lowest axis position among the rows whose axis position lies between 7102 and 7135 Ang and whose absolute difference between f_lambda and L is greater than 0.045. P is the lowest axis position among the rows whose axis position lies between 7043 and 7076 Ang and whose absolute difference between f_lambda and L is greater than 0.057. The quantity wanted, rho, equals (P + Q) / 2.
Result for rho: 7074.1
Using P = 7044.77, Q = 7103.41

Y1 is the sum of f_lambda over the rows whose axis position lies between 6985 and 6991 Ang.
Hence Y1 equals 2.67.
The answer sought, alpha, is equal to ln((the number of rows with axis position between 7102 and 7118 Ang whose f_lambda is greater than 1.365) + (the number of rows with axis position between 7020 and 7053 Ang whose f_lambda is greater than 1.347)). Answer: 2.40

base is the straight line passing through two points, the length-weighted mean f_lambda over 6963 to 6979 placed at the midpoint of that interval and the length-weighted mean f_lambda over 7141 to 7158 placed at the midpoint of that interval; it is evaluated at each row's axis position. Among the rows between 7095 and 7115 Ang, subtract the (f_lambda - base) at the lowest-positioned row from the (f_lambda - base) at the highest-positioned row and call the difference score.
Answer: -0.059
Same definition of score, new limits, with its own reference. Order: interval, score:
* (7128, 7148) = 0.025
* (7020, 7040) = 0.038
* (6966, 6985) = -0.049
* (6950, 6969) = -0.034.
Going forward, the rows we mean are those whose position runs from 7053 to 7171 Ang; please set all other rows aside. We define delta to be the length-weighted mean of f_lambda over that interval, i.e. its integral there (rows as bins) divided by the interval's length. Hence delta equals 1.36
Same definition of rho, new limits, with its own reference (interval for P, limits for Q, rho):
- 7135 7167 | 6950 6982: 7045.4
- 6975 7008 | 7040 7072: 7012.5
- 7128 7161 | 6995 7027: 7063.0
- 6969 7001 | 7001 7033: 6996.3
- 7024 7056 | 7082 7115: 7054.6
